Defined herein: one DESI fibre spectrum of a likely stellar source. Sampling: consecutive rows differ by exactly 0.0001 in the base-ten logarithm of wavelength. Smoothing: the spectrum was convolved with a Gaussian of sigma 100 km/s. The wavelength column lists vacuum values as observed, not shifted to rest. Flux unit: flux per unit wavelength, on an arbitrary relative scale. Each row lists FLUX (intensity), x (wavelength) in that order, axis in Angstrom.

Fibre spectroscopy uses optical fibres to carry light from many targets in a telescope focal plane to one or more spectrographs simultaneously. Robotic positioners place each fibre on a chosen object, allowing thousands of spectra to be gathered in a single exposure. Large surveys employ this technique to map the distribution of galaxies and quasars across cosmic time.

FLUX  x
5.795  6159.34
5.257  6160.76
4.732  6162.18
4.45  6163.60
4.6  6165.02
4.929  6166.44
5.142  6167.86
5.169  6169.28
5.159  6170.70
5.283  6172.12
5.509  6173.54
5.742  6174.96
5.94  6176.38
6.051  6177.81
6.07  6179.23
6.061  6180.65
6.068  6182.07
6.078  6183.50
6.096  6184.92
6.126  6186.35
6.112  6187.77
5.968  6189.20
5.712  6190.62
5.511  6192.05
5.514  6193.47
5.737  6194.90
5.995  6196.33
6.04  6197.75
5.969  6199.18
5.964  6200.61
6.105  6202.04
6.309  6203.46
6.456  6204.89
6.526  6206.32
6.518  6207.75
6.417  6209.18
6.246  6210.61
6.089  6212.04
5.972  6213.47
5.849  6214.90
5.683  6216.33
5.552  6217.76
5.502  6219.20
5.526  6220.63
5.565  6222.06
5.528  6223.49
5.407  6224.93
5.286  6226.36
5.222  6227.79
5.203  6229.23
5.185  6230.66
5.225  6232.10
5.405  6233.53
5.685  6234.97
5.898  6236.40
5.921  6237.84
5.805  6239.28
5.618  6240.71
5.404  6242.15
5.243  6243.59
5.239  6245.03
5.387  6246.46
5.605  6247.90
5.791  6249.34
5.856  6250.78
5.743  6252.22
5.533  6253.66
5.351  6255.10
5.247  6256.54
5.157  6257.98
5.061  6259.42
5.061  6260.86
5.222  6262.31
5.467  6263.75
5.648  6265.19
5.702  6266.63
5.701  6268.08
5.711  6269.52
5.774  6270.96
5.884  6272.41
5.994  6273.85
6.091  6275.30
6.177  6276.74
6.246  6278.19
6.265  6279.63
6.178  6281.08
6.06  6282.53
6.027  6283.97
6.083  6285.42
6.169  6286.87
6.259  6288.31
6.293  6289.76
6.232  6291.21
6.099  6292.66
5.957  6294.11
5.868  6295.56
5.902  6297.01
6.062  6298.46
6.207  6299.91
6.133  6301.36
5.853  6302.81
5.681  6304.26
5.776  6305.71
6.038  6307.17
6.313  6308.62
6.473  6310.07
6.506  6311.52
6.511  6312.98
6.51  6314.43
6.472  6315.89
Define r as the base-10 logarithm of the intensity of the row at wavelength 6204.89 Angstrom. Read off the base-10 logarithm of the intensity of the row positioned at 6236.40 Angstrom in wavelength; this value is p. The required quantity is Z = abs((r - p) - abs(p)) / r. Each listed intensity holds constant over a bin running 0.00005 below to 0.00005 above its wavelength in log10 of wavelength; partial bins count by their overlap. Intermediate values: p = 0.771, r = 0.81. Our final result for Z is 0.90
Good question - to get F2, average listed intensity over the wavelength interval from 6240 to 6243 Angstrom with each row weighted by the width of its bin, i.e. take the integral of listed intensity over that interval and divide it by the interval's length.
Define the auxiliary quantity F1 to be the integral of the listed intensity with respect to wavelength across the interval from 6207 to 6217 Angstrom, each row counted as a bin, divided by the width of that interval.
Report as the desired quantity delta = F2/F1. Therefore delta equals 0.90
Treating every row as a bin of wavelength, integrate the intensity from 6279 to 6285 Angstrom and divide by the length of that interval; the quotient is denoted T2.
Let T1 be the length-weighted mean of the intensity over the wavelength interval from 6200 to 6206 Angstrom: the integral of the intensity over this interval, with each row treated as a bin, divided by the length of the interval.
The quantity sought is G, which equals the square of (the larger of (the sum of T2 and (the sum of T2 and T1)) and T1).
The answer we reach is 342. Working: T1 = 6.2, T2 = 6.12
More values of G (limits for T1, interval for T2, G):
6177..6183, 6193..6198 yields 313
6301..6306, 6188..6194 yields 299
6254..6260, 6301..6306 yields 287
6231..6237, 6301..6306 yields 297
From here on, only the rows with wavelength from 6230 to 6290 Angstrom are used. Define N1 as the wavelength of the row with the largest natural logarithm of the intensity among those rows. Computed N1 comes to 6289.76 Angstrom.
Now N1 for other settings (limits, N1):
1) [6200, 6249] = 6206.32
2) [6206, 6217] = 6206.32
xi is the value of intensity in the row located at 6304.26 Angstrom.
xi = 5.681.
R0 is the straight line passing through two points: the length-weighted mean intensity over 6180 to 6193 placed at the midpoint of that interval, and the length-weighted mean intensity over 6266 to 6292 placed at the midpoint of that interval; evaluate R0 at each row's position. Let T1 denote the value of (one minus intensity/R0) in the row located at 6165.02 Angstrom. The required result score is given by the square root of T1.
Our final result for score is 0.48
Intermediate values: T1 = 0.23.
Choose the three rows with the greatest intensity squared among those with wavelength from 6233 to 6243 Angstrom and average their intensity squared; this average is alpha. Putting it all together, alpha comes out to 34.5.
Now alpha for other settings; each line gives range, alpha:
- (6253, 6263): 28.9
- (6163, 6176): 30.4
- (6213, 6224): 34.1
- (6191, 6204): 37.9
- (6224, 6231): 28.1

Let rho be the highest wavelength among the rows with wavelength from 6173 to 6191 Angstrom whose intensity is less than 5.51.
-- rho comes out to 6173.54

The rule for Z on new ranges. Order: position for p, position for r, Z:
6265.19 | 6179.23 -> 0.92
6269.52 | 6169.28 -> 1.12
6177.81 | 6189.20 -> 1.02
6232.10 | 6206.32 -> 0.76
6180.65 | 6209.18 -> 0.94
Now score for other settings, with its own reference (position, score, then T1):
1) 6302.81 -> 0.19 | 0.04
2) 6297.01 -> 0.16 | 0.03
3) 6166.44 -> 0.41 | 0.17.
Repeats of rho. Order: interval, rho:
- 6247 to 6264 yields 6263.75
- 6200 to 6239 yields 6233.53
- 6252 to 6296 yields 6263.75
